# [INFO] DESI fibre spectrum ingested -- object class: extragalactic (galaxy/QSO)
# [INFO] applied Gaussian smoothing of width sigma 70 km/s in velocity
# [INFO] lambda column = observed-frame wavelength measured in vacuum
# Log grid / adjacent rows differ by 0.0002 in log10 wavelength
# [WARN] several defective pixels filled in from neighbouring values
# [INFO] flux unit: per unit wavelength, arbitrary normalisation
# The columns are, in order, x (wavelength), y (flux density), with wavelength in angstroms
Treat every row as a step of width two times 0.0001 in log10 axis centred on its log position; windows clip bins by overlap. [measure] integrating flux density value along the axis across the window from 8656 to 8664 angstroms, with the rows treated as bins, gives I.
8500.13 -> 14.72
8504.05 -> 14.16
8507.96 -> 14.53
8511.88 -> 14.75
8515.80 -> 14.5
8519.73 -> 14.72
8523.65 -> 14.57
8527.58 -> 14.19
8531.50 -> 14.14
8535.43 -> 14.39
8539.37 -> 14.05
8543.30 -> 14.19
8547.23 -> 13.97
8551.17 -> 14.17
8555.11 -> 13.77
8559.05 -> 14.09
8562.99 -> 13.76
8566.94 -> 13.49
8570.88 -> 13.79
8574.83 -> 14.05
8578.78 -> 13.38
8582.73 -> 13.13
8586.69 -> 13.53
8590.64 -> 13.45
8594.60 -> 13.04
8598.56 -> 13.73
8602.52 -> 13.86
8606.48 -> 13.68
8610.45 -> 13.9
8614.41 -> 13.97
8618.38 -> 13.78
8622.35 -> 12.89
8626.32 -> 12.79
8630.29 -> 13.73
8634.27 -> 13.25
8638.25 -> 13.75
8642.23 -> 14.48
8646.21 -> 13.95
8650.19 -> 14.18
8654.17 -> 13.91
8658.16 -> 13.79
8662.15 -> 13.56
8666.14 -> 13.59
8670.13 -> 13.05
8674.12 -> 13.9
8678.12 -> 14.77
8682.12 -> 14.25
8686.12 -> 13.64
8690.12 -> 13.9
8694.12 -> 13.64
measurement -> 109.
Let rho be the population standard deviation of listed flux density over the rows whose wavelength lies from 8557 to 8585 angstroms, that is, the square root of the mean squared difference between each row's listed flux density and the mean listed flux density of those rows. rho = 0.33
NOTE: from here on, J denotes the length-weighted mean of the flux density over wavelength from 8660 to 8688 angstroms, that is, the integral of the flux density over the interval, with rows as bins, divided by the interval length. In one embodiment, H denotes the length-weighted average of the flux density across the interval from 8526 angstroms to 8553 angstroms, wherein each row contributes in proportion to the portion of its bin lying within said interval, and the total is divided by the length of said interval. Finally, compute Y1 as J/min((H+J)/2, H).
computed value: 0.99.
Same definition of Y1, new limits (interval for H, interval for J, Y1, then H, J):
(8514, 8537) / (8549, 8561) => 0.99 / 14.4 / 14.0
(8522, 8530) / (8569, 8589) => 0.97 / 14.4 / 13.6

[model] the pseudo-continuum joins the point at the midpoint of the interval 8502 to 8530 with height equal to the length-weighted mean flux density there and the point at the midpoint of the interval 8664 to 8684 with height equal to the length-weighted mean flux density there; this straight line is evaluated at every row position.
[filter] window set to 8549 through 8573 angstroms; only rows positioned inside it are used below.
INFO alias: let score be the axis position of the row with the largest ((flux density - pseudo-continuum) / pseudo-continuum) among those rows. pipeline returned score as 8551.17 angstroms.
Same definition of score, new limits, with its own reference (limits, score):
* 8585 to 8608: 8602.52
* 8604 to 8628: 8614.41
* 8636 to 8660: 8642.23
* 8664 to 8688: 8678.12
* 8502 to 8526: 8511.88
